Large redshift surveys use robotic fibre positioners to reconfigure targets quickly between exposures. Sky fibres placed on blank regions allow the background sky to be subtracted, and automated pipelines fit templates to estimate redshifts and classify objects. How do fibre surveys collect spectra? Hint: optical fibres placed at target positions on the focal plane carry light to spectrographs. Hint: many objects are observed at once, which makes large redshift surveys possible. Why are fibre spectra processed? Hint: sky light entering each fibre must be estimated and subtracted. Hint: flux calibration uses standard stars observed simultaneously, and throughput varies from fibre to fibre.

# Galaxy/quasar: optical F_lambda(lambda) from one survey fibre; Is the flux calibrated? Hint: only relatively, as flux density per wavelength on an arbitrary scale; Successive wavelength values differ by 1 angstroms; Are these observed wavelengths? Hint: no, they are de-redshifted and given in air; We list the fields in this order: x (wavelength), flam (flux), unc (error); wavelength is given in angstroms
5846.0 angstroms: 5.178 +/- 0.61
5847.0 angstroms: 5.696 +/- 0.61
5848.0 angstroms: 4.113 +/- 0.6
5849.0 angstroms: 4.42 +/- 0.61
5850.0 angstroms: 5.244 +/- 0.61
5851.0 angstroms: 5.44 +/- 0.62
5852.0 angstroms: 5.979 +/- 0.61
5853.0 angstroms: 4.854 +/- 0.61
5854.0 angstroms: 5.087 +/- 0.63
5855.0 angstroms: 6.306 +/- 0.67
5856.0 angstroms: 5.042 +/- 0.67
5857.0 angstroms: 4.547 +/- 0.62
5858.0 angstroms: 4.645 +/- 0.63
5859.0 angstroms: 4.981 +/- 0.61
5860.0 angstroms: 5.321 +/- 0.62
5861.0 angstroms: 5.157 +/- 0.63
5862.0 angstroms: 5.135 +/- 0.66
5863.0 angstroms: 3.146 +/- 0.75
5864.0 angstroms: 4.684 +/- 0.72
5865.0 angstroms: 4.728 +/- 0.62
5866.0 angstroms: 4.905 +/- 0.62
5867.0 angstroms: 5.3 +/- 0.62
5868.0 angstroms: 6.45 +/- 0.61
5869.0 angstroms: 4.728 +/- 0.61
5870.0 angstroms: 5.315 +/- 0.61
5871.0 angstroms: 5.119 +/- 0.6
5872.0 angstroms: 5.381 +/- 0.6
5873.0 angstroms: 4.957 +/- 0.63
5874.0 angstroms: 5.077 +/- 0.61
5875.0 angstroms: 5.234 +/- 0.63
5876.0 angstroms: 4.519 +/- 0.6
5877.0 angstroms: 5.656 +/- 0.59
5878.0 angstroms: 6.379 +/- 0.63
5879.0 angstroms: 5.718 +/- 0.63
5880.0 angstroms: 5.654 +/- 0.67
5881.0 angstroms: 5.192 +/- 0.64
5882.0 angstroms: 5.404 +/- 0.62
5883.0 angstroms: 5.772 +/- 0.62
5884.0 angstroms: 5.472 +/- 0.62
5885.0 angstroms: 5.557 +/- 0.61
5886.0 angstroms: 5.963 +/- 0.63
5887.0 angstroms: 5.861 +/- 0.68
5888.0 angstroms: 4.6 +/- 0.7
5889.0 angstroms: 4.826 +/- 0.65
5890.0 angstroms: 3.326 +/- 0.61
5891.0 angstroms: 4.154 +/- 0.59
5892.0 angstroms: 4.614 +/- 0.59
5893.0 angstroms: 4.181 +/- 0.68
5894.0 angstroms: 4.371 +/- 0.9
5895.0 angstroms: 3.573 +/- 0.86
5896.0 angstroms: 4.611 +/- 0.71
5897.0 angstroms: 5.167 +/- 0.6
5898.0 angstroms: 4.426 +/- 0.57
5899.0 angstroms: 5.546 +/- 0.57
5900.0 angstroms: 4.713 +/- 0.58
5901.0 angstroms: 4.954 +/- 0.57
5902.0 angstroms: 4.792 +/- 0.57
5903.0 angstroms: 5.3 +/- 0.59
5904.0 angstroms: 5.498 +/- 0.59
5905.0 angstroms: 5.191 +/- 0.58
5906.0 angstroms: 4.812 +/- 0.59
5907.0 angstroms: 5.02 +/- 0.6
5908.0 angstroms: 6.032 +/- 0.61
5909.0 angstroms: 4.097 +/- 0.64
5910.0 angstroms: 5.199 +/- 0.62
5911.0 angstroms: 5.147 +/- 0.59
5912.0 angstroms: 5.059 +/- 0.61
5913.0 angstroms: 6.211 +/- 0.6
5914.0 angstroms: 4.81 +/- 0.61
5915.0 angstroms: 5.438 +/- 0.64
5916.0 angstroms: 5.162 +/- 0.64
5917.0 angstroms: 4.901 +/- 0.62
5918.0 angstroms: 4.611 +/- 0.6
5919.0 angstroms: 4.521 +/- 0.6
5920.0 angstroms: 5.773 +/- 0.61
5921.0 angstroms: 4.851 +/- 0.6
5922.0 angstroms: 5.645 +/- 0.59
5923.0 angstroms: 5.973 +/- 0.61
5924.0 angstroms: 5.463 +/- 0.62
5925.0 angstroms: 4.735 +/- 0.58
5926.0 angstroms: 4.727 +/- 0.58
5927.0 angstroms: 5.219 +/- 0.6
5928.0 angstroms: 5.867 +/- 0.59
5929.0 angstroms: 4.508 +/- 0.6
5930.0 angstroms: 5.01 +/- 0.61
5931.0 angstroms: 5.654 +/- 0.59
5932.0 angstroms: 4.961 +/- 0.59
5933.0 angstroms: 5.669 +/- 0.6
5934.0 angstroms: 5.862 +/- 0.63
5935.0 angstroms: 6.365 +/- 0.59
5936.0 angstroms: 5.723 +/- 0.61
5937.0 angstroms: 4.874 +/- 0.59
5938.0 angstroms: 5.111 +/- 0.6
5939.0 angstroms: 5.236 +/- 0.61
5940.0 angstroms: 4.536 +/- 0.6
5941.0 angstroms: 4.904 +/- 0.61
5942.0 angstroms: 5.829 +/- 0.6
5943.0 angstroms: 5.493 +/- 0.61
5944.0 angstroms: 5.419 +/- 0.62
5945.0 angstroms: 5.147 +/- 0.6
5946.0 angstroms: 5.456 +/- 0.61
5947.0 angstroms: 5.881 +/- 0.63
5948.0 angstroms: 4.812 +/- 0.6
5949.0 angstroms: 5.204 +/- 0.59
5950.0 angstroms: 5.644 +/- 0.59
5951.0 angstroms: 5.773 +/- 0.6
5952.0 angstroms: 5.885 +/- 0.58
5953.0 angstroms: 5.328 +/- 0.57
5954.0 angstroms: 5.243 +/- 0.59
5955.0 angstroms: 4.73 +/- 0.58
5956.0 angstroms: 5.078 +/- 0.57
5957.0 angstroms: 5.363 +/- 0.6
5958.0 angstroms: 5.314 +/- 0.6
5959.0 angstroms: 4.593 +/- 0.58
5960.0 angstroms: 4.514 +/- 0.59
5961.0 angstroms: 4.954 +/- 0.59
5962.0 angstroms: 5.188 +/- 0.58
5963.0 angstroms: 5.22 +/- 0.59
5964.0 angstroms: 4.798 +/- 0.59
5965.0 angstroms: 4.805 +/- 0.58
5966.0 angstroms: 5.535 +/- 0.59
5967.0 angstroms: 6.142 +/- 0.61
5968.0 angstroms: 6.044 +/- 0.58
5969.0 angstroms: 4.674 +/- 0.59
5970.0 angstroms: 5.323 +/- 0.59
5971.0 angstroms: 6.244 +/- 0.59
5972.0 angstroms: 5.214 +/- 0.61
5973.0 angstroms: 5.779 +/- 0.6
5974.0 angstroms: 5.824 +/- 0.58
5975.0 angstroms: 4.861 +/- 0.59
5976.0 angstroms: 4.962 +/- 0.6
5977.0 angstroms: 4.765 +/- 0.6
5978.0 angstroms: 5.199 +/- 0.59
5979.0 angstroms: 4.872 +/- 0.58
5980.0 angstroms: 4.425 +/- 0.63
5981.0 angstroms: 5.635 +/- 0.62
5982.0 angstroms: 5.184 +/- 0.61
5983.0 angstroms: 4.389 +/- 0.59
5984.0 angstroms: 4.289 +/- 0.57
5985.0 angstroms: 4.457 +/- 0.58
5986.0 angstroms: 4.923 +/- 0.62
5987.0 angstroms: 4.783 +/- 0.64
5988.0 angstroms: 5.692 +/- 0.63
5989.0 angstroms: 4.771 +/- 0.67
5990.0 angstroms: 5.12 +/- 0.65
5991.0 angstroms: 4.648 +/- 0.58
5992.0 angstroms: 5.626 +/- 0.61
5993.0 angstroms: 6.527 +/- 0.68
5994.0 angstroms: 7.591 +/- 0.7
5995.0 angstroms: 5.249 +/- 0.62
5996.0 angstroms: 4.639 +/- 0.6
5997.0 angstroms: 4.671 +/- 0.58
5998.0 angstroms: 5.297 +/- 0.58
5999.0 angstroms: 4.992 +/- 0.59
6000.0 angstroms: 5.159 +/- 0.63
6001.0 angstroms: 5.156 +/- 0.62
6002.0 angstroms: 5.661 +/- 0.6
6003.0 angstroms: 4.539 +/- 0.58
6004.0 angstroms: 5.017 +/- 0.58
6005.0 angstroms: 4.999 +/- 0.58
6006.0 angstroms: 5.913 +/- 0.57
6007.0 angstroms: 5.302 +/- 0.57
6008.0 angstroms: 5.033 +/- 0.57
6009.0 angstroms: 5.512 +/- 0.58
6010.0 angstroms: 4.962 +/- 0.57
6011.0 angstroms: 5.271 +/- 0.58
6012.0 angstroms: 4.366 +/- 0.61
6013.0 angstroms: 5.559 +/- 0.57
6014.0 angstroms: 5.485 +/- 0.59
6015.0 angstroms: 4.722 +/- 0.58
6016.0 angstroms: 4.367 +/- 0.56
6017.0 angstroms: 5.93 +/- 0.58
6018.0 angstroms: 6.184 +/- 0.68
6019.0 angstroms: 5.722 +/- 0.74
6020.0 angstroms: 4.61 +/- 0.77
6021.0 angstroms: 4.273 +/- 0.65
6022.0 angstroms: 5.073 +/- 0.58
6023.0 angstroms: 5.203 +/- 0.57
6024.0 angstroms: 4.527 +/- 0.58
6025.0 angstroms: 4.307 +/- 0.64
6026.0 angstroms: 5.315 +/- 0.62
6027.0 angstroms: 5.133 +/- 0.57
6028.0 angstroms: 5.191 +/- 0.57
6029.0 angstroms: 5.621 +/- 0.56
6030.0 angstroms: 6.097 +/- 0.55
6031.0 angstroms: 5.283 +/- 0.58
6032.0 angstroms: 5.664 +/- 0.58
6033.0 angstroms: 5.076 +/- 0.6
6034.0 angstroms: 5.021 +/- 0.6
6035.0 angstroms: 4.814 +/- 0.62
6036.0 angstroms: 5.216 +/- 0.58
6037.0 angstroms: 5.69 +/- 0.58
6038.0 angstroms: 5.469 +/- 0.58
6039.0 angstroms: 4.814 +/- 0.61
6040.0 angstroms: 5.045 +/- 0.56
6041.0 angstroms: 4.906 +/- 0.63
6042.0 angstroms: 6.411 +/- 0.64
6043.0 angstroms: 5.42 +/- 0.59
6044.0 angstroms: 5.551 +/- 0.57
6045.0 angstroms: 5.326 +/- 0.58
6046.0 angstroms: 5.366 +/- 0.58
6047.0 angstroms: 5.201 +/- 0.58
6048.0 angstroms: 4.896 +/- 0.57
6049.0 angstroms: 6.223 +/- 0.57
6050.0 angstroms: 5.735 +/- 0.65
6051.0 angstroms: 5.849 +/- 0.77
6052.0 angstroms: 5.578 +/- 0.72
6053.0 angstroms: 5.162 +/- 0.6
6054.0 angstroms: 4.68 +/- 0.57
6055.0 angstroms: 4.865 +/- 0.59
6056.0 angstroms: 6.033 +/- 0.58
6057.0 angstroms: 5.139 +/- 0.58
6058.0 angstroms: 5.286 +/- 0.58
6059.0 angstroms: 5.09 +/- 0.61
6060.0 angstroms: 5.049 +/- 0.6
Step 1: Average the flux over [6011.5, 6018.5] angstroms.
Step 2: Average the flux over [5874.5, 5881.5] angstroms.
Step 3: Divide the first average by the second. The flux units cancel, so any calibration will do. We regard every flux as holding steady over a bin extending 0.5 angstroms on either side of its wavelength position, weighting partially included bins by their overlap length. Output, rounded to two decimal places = 0.95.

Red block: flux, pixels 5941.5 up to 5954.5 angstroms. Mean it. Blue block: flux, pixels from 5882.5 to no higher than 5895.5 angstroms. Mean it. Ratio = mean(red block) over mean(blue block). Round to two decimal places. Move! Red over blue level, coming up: 1.14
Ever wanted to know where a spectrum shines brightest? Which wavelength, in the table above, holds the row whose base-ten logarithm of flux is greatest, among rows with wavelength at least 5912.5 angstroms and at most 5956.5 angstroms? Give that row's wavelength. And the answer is 5935.0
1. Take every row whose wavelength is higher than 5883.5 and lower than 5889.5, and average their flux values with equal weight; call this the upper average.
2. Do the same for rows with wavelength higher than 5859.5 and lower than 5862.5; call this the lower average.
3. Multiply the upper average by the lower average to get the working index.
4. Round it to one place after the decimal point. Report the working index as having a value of 28.0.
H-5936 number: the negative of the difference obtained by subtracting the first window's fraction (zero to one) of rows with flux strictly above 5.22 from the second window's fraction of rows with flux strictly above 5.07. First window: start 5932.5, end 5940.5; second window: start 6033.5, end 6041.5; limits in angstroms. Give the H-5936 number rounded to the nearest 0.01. 0.25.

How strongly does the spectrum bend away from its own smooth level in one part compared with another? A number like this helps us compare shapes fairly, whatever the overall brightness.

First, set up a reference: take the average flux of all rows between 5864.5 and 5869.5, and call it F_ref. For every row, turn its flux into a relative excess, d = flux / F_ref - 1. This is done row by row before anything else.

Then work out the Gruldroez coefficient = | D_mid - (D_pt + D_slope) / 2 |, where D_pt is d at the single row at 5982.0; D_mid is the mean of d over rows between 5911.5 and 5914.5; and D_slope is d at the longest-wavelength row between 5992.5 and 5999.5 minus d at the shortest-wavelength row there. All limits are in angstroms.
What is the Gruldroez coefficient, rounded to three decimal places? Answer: 0.177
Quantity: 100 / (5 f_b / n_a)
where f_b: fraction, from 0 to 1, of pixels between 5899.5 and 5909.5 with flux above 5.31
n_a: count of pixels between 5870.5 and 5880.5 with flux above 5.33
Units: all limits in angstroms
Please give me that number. 500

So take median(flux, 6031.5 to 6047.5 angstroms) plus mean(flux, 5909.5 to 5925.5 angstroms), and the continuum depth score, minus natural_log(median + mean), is -2.35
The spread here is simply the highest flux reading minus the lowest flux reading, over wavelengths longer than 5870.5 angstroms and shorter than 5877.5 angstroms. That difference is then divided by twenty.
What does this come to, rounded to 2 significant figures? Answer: 0.057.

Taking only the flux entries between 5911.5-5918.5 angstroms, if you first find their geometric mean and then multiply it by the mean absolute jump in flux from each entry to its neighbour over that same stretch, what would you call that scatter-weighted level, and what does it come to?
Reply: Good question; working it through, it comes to 3.44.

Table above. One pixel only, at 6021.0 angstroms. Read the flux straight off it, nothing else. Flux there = 4.273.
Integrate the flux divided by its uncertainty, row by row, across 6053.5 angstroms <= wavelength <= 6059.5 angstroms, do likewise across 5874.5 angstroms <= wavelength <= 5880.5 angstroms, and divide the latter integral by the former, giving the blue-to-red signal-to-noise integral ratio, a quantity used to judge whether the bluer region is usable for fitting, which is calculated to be 1.00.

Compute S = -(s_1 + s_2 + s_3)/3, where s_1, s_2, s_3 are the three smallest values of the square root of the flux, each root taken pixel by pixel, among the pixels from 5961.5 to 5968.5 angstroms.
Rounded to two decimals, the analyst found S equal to -2.22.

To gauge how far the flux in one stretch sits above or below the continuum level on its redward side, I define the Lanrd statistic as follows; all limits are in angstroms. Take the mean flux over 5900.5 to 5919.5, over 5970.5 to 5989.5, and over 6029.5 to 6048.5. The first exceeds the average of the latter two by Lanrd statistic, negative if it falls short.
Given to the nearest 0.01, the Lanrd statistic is -0.11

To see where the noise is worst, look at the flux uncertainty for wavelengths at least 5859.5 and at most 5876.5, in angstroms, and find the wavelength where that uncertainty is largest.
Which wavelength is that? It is 5863.0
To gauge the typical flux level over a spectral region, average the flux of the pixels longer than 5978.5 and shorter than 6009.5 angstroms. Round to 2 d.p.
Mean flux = 5.16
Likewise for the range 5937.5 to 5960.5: 5.24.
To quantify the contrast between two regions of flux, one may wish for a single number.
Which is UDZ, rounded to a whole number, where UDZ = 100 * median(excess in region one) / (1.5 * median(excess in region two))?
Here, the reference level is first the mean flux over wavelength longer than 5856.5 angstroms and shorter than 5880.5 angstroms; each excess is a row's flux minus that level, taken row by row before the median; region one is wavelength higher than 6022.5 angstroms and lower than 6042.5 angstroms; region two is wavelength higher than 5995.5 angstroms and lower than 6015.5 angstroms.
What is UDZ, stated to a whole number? -284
